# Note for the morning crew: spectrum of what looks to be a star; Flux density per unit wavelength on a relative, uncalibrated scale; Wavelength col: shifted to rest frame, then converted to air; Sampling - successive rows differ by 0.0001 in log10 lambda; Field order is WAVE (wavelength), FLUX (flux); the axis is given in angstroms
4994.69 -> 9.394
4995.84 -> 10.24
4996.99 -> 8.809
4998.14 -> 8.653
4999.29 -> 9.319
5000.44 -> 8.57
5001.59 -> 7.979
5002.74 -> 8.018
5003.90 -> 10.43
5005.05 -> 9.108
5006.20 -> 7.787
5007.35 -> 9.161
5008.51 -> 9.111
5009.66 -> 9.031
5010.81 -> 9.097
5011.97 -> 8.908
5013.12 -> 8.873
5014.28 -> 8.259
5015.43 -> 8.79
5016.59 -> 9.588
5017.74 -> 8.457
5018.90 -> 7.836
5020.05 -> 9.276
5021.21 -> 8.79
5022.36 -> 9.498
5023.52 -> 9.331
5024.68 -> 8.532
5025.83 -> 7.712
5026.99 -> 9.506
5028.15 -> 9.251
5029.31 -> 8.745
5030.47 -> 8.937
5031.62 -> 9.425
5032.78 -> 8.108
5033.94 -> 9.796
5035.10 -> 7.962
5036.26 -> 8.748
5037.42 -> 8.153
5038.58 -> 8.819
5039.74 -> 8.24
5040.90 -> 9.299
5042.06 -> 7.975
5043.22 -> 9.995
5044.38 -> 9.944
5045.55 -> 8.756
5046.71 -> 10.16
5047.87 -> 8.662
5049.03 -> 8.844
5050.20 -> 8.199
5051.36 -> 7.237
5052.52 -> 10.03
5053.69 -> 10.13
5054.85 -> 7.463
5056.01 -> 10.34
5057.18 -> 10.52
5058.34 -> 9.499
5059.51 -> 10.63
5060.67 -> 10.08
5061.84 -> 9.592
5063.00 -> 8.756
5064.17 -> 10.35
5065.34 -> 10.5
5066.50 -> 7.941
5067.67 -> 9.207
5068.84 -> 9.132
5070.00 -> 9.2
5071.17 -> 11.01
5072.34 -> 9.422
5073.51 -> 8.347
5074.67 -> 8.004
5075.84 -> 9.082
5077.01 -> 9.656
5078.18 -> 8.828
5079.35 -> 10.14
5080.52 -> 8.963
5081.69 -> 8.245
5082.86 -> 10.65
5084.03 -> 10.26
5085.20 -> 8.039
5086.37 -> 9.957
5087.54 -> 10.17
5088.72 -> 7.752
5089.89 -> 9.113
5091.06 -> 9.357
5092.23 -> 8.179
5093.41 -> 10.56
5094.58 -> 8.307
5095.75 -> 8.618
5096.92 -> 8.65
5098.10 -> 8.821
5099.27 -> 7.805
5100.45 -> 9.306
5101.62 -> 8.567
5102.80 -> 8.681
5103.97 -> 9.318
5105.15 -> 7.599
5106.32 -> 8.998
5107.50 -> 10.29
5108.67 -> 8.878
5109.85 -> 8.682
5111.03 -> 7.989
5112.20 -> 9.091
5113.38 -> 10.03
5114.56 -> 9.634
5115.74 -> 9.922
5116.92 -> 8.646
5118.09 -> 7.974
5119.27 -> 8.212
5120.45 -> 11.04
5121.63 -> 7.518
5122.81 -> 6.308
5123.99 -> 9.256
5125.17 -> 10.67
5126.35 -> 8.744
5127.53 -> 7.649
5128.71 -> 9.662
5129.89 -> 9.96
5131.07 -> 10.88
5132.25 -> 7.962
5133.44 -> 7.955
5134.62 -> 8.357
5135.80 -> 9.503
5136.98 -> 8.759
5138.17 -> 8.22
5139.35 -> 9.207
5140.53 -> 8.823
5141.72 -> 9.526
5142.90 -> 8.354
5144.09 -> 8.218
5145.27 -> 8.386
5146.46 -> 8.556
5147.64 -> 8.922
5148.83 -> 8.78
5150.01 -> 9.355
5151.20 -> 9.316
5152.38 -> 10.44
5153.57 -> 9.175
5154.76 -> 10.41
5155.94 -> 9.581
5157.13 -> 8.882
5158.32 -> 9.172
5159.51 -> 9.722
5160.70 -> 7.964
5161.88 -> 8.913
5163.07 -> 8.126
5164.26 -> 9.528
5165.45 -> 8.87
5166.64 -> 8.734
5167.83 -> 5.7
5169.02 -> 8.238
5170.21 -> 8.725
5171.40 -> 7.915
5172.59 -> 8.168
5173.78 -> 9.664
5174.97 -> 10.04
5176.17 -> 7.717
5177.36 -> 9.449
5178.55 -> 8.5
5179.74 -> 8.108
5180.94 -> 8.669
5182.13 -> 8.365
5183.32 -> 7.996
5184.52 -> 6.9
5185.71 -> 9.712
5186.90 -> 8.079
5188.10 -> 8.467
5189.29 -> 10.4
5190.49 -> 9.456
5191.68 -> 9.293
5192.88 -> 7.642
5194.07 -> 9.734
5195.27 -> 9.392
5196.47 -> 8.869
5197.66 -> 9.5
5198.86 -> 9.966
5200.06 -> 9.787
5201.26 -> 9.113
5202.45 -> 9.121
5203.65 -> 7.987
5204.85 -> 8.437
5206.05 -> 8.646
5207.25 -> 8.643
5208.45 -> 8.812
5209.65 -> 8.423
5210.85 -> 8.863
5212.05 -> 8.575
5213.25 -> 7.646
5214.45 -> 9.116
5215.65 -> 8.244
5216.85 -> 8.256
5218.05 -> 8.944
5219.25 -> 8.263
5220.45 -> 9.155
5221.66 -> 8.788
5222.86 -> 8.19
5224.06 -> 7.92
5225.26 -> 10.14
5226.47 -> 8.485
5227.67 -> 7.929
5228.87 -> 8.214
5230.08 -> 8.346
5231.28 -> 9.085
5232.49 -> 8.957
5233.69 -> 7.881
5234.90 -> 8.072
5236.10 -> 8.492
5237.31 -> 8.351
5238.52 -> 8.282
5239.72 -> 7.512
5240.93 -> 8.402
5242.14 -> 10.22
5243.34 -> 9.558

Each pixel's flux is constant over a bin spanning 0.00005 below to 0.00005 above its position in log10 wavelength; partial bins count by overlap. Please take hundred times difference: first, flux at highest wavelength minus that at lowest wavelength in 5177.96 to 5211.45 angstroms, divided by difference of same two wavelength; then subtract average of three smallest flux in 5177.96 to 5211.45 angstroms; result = -750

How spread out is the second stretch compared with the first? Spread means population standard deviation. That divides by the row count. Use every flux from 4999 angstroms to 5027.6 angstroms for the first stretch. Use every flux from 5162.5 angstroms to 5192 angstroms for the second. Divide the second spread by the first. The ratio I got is 1.5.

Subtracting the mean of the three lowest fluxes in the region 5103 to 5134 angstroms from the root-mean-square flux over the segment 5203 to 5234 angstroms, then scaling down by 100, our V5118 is 0.014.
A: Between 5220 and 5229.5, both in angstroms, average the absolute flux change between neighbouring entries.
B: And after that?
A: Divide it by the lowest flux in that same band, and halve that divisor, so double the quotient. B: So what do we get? 0.215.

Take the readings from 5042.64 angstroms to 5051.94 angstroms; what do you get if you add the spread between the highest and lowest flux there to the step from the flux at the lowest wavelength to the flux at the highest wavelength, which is 0.2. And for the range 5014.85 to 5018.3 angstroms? 0.8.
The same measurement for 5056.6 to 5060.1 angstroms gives 1.2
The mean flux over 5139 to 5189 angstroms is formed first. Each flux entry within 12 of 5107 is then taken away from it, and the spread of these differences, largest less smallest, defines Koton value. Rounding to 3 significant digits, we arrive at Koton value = 2.69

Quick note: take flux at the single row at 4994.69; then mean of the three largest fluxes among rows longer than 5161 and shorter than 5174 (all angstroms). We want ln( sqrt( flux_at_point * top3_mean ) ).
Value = 2.24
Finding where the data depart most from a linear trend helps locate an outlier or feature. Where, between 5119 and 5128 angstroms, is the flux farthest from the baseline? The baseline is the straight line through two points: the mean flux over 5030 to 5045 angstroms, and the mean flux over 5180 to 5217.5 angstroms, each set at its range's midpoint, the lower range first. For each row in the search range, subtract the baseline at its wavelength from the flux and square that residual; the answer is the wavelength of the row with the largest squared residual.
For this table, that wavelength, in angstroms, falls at 5122.81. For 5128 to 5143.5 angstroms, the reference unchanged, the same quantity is 5131.07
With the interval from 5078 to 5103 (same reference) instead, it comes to 5082.86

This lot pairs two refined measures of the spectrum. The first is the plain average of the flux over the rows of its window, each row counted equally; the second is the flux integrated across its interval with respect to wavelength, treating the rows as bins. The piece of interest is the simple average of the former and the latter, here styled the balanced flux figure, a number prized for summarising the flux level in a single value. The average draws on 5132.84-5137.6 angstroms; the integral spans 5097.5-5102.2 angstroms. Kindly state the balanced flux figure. 24.6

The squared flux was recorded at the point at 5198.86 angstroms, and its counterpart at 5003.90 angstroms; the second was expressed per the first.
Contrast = 1.10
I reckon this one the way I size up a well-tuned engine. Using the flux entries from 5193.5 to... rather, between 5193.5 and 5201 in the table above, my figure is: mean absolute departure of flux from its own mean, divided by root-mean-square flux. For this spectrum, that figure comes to 0.030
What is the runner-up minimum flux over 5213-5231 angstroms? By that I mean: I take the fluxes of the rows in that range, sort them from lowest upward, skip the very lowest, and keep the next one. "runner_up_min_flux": 7.92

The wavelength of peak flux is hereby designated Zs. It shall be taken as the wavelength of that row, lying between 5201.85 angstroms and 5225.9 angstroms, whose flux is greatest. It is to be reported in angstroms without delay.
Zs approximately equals 5225.26 angstroms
